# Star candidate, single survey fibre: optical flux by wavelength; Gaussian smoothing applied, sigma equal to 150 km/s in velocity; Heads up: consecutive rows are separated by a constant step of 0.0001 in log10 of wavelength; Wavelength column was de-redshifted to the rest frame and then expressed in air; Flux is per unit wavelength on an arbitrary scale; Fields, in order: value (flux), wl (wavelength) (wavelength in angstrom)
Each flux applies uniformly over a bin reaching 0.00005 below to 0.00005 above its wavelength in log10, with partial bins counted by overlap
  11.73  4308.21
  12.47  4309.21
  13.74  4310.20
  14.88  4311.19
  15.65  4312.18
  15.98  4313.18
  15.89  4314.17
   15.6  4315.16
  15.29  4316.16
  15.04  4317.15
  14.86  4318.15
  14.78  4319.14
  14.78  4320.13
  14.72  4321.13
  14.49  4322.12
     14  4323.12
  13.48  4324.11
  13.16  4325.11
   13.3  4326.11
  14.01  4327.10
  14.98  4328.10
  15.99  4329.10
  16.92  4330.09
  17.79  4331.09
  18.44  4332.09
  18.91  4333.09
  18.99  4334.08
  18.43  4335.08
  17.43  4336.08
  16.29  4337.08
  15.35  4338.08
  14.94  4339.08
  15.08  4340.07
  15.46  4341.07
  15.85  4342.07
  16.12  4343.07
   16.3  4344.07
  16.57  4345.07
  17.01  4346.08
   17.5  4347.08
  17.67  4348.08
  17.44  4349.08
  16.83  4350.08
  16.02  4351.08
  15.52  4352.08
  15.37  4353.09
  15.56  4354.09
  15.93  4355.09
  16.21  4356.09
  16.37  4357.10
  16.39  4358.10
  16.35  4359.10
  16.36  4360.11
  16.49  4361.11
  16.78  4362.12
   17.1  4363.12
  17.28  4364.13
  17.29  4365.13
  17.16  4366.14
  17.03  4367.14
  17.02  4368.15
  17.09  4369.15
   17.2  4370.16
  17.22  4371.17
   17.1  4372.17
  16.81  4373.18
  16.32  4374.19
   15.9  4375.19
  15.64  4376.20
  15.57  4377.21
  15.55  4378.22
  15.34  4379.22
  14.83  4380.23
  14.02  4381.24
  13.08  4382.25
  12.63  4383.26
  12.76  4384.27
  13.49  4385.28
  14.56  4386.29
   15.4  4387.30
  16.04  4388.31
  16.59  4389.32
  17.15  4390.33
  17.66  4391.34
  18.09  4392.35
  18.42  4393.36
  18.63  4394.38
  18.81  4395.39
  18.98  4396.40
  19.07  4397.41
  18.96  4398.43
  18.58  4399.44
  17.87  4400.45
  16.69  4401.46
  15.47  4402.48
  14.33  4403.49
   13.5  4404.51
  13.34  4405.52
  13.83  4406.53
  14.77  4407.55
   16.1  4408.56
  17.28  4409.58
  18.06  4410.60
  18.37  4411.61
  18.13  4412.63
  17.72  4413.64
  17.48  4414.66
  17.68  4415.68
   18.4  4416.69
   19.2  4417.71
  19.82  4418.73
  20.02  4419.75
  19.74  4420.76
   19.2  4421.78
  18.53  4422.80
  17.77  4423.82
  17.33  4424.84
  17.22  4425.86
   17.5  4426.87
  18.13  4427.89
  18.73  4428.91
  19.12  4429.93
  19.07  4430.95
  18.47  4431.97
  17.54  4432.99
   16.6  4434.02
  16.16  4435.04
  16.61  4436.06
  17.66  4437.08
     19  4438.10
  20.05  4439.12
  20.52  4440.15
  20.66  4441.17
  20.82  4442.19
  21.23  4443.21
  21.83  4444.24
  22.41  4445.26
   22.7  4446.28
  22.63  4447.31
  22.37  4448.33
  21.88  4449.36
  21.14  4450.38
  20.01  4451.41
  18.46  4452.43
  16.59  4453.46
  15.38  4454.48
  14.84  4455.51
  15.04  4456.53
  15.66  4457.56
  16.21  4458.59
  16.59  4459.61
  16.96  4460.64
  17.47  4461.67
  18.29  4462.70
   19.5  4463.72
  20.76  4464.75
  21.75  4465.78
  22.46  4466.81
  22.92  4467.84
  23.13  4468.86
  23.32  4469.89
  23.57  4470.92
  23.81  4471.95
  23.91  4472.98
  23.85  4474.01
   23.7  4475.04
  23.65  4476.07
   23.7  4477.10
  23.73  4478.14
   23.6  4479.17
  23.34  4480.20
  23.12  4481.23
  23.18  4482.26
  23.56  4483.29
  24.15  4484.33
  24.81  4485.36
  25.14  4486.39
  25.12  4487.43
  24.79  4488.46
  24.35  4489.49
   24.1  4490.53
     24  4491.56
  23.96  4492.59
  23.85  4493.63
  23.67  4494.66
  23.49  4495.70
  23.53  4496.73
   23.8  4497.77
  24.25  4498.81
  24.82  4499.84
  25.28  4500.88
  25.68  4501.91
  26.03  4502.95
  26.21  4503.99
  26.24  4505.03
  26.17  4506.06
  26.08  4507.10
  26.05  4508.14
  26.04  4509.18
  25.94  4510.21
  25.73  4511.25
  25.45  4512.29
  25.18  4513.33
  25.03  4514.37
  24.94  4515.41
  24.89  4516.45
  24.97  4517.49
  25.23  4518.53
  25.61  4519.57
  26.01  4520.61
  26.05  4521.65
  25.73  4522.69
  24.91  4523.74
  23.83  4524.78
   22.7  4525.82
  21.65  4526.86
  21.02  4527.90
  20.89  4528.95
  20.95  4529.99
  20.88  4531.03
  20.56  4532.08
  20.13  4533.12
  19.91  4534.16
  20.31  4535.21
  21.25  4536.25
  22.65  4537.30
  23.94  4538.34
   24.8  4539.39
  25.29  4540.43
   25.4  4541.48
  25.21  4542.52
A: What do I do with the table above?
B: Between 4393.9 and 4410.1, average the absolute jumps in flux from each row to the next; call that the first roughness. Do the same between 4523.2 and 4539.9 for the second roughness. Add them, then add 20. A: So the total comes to 21.3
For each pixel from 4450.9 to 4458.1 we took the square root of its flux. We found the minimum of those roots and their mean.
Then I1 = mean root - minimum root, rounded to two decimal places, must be 0.21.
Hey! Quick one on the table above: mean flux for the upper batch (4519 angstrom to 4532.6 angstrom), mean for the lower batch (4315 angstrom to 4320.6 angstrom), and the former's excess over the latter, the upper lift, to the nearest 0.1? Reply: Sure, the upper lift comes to 8.1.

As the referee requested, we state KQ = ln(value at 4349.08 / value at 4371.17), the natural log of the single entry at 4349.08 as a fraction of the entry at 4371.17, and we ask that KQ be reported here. 0.0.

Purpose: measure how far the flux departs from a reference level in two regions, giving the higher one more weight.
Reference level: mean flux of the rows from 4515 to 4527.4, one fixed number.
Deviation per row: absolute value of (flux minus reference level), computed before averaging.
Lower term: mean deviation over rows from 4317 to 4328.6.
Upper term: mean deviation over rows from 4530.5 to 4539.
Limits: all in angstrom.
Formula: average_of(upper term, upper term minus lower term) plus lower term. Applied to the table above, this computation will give 8.7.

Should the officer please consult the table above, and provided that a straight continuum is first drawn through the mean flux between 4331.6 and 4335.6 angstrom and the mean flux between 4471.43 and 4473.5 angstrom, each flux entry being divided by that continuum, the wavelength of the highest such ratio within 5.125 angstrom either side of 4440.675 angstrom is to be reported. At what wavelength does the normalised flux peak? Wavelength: 4445.26 angstrom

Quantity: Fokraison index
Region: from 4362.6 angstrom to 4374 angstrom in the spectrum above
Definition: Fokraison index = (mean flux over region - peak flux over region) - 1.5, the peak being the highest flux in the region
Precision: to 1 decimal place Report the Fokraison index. -1.7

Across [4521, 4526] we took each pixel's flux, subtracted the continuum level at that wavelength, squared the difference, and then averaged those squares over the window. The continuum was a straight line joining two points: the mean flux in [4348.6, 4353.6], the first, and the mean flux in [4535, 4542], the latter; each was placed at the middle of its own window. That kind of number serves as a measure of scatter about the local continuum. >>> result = 5.0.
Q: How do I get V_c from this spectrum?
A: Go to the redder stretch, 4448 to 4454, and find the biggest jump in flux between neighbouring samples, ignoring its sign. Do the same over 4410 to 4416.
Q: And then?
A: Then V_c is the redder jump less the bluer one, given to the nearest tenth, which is 1.5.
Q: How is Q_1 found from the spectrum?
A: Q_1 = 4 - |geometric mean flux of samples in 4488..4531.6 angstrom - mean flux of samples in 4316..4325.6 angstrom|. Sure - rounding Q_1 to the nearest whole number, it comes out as -6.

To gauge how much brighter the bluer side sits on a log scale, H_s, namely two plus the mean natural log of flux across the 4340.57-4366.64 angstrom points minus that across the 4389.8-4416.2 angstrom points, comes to 1.97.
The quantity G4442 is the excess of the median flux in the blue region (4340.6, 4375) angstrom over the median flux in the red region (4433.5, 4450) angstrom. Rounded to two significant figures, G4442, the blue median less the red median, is -4.1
